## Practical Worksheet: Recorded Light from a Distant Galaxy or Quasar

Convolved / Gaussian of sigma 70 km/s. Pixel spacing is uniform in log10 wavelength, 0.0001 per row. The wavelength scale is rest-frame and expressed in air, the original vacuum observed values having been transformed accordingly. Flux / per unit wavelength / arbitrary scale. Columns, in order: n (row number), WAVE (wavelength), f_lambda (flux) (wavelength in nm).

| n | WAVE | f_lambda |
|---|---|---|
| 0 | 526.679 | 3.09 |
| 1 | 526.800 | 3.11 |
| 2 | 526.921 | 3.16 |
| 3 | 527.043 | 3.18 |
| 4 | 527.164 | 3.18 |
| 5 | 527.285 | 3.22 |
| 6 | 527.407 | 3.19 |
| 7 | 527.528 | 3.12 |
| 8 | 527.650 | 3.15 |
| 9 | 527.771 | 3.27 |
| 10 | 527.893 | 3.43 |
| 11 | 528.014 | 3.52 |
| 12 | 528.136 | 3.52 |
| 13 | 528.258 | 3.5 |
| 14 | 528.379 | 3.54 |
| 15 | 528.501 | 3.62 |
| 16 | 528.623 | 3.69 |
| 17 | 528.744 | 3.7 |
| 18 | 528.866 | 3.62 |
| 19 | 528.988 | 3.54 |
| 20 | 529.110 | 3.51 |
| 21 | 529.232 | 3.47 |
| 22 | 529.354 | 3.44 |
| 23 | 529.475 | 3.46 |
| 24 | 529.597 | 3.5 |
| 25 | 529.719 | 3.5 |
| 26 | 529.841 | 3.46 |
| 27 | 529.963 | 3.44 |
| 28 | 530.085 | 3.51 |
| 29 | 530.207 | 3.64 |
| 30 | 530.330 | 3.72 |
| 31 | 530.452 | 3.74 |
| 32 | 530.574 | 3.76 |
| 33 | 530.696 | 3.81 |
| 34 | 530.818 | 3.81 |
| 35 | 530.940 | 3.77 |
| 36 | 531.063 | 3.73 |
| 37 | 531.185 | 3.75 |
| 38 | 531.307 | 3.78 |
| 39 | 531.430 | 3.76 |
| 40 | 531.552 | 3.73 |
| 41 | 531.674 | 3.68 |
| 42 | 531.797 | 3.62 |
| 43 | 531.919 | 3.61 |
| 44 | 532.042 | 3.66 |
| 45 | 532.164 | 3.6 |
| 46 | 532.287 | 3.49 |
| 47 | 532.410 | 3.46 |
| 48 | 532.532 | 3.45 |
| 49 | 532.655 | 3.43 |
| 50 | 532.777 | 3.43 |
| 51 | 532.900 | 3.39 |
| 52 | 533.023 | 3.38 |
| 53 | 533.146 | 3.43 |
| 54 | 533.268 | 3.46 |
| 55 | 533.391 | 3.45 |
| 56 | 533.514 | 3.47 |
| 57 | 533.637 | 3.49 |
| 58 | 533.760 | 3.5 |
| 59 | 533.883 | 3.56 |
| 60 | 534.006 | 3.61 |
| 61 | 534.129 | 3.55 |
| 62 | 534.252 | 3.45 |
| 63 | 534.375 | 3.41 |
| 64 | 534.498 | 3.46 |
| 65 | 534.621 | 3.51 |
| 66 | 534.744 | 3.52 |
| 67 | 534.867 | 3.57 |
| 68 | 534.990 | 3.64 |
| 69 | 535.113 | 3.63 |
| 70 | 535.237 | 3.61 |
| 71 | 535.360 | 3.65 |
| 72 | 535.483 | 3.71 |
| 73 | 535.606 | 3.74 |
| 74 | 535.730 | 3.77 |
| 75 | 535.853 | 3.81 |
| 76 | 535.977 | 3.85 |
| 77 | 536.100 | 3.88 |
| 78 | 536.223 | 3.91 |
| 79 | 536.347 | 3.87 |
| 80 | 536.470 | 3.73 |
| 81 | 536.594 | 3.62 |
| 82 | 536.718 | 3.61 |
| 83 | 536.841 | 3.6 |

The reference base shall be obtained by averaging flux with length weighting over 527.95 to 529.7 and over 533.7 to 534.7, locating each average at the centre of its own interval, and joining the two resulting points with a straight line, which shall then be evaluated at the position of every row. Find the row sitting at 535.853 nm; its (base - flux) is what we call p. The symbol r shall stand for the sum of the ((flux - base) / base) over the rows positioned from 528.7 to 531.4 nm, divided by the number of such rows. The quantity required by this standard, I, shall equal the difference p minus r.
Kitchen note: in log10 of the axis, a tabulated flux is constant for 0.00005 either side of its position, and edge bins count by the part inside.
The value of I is -0.3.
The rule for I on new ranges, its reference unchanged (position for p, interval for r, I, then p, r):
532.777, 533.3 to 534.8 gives 0.1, 0.1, -0.003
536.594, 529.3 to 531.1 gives -0.2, -0.1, 0.024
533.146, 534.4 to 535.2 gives 0.1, 0.1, 0.015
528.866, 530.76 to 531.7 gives -0.1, -0.1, 0.063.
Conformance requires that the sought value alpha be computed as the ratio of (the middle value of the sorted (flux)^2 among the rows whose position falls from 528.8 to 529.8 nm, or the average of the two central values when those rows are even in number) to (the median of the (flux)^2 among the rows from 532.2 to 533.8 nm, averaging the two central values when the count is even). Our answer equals 1.03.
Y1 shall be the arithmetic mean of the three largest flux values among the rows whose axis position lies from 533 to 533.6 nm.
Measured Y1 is 3.46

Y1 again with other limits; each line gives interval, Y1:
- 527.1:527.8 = 3.23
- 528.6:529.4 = 3.67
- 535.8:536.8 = 3.89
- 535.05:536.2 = 3.85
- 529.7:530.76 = 3.77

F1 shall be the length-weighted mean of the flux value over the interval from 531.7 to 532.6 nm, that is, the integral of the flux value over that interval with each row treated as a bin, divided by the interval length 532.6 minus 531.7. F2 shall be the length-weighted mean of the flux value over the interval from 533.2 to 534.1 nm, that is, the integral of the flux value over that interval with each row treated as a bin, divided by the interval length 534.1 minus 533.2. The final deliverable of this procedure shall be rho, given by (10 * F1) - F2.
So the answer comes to 32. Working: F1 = 3.56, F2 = 3.51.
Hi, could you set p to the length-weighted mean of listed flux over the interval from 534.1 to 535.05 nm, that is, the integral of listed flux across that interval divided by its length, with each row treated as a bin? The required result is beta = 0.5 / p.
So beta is 0.142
